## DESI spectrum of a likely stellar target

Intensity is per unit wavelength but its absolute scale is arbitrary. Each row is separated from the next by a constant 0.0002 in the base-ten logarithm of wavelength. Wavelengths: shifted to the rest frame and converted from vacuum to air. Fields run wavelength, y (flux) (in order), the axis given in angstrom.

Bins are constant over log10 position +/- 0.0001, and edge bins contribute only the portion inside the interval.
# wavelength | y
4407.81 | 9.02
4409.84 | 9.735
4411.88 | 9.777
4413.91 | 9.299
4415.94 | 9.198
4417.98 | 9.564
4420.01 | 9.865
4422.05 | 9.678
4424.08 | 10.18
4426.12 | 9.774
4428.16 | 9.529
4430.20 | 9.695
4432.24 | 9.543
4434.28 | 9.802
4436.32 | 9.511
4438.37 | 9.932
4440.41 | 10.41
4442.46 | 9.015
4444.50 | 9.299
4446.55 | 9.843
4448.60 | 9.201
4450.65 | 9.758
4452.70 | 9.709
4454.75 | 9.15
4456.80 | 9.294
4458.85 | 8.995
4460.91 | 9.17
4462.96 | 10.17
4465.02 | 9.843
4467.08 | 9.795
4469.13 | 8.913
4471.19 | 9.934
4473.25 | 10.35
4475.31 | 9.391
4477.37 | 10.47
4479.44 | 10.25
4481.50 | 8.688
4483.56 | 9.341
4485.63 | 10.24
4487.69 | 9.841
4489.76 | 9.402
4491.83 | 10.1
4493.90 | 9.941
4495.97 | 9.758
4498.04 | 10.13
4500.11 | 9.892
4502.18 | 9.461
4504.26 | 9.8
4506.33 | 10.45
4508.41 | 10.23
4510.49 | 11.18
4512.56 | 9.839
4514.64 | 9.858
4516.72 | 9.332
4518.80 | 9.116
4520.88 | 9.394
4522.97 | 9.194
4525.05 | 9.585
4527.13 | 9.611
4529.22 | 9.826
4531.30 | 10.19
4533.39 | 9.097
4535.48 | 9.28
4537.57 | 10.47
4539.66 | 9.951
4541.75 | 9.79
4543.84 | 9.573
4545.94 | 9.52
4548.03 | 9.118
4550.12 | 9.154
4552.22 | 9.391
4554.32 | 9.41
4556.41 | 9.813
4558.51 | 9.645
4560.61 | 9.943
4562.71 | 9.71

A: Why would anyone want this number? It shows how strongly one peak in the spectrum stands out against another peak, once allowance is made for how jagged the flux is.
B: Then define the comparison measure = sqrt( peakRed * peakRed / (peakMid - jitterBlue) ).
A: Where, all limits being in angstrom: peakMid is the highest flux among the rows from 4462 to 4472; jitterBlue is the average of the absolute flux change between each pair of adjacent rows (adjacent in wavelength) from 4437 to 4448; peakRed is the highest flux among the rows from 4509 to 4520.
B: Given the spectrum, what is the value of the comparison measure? 3.6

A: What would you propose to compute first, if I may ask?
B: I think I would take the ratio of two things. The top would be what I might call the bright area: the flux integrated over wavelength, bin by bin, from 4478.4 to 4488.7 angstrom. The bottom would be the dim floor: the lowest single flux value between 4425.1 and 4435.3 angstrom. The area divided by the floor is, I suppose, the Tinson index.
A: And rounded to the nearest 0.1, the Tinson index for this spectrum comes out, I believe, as 10.5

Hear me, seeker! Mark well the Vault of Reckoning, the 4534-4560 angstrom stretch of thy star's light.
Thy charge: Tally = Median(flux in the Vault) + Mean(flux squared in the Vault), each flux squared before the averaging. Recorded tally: 102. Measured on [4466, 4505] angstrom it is 106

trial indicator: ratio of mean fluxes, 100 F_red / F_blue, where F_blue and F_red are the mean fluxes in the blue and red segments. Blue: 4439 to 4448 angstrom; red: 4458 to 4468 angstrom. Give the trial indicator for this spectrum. 100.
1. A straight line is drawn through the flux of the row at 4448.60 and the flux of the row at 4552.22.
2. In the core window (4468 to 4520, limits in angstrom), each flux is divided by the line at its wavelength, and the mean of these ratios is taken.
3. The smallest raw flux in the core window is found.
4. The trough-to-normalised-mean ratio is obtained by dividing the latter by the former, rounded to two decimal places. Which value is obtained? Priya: 8.20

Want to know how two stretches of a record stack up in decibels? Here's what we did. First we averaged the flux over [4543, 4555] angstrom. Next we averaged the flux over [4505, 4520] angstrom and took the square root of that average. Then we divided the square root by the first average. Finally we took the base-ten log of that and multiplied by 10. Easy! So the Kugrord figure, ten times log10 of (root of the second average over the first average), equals -4.71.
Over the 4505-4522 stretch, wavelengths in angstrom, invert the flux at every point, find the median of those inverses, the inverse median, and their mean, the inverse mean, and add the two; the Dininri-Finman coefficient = 0.203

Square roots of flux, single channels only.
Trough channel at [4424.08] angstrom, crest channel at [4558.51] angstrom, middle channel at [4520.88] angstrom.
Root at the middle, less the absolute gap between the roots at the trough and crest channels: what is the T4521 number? 2.98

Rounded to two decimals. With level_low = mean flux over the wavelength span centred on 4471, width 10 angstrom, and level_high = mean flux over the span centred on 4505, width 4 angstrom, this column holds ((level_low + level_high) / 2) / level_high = 0.98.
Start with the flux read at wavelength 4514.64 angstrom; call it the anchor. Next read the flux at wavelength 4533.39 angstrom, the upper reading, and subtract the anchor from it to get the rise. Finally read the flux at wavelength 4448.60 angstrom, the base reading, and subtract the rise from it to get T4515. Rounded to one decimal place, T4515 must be 10.0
